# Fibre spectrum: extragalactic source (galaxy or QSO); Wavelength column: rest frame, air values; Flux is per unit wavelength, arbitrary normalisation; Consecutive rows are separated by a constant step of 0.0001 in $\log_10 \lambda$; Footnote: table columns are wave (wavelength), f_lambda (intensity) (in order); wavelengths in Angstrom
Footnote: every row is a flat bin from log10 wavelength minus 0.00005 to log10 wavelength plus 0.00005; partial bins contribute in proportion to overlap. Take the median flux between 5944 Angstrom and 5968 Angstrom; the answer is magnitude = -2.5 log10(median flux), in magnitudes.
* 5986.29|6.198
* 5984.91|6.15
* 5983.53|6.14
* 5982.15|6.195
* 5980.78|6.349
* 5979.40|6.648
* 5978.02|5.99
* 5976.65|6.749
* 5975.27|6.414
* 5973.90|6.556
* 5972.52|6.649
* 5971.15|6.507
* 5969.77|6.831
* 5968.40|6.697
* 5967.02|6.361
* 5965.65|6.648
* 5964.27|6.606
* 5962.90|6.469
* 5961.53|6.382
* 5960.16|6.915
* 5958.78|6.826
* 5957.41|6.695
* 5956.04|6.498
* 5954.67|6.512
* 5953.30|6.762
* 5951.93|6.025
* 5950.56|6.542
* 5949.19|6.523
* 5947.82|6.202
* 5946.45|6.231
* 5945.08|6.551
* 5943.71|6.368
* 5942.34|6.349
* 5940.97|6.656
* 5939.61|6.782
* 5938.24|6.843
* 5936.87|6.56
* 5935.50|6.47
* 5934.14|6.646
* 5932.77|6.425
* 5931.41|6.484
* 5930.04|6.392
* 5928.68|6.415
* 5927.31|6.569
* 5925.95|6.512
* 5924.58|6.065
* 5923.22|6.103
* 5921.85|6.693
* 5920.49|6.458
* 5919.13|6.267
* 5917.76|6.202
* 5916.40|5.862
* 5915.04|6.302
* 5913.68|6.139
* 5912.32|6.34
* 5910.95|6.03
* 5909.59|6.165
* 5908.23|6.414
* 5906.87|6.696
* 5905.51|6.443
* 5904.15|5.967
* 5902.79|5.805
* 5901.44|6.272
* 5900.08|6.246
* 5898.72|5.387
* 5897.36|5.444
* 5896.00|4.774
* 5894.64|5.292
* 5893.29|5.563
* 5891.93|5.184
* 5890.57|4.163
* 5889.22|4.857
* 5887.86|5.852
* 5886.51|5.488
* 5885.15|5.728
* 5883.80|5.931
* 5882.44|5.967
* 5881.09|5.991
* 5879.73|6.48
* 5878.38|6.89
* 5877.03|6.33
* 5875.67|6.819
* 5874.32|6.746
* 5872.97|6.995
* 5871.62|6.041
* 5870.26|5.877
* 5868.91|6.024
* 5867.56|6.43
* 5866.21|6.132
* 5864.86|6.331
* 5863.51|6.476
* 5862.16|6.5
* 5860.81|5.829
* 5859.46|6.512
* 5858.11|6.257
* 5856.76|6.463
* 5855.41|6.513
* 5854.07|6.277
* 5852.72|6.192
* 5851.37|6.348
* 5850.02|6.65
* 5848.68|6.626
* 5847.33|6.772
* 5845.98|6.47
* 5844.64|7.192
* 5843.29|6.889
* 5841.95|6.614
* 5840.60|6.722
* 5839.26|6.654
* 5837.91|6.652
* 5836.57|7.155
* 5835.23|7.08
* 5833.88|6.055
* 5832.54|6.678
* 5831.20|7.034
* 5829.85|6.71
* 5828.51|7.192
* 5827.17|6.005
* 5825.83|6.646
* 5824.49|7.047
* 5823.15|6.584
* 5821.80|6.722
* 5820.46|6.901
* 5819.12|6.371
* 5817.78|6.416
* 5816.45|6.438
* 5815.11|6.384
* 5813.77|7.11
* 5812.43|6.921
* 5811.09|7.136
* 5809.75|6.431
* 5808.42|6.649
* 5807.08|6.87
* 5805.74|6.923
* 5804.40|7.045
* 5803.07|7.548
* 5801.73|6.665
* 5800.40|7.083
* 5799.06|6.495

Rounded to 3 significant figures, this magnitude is -2.04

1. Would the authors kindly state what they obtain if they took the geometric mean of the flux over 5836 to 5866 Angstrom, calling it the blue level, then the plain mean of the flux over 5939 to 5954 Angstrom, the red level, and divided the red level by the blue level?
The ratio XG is 0.99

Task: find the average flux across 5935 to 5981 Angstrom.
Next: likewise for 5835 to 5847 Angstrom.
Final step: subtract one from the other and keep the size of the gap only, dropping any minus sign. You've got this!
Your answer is 0.3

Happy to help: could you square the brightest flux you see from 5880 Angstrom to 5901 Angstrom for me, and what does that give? 39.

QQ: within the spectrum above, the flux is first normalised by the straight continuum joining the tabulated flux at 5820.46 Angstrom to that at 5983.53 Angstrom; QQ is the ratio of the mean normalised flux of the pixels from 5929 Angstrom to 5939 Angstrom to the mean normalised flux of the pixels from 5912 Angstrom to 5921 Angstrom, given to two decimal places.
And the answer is 1.07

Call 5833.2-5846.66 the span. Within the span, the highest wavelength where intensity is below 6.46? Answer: 5833.88 Angstrom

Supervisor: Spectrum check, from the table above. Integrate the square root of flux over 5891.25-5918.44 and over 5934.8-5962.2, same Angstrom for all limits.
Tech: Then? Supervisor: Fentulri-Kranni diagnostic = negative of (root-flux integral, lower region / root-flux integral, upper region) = -0.94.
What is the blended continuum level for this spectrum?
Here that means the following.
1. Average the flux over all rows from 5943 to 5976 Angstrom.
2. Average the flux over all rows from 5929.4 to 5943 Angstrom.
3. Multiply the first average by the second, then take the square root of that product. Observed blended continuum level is 6.55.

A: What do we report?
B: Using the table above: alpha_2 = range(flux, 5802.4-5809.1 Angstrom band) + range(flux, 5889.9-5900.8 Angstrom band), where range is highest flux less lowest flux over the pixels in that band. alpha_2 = 2.98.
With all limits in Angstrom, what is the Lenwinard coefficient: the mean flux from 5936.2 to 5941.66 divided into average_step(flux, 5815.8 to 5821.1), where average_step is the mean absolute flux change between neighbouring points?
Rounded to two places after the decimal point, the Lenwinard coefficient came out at 0.03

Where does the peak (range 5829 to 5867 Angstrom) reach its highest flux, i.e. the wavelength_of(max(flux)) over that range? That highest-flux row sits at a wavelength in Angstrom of 5844.64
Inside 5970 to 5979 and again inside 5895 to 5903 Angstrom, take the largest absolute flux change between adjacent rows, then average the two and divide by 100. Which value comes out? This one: 0.0081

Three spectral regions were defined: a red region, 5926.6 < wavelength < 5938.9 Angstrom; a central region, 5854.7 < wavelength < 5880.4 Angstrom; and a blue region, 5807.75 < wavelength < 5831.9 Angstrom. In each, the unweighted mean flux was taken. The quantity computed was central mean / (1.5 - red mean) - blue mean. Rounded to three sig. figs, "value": -7.98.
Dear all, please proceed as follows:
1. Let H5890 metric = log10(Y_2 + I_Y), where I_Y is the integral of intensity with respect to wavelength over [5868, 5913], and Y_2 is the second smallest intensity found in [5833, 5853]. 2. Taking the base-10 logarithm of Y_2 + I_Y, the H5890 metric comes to 2.44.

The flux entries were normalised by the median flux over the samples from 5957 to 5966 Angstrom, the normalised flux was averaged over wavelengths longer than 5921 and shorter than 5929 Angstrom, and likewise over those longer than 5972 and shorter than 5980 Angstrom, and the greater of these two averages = 0.98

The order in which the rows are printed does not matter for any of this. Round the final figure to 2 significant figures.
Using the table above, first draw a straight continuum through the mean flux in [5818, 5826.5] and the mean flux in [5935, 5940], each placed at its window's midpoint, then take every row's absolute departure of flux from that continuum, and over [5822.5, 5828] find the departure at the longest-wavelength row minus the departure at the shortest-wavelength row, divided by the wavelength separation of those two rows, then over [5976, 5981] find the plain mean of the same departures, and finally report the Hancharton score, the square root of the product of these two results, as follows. 0.19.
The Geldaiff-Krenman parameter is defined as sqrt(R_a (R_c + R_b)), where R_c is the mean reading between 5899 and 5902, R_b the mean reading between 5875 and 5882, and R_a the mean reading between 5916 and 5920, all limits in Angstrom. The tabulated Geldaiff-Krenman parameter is 8.8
